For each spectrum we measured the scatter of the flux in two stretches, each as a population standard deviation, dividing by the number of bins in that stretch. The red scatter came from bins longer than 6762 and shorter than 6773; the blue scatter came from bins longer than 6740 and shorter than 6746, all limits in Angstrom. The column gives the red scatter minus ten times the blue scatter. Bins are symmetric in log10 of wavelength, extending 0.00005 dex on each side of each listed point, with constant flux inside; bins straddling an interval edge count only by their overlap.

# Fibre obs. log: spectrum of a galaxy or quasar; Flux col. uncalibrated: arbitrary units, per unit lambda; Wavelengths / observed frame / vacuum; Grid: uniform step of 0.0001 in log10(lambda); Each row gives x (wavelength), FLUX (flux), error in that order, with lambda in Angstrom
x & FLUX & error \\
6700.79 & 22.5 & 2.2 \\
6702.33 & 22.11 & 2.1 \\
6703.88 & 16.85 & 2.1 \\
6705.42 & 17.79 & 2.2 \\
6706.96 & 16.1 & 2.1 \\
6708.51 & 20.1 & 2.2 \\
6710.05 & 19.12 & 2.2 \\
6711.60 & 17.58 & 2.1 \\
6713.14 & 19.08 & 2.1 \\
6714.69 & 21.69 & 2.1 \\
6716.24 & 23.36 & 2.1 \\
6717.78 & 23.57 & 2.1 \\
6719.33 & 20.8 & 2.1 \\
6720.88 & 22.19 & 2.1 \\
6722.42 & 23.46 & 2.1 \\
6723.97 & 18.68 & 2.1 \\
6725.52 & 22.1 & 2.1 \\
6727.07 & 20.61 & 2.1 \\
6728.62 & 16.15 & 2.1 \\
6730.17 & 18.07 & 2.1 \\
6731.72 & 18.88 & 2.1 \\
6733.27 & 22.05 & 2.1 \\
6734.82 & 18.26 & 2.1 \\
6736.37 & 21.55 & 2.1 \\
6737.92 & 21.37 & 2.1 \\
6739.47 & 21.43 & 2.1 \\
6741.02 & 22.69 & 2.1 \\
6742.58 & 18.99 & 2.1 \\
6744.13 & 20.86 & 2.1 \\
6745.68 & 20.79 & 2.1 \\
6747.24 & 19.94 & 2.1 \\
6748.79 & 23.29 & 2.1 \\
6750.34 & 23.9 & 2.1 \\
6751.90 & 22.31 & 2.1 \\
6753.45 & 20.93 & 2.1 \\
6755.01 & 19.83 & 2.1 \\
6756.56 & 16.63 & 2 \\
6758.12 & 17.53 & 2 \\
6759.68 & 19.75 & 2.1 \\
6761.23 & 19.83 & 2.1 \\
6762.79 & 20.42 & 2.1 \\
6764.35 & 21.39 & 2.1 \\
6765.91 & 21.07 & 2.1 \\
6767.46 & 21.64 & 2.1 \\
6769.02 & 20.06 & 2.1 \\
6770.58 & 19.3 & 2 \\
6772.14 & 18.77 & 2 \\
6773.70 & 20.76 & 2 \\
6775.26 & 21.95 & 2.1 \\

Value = -12.1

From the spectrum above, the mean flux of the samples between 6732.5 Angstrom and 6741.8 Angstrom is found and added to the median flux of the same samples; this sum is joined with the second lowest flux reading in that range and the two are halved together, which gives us 32.0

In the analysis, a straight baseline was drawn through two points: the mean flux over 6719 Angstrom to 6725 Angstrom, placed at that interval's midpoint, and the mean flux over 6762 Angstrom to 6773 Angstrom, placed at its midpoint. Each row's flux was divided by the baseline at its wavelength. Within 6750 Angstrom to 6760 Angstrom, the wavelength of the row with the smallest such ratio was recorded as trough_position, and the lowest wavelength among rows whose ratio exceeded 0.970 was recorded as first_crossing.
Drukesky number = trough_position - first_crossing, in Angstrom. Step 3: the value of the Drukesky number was 6.2 Angstrom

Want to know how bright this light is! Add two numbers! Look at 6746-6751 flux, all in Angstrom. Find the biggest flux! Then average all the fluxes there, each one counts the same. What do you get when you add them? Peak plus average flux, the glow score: 46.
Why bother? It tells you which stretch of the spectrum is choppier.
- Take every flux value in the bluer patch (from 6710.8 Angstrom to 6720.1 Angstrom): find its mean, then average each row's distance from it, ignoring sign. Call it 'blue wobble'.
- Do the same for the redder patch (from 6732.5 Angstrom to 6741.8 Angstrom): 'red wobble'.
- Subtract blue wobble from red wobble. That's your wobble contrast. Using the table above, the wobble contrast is -0.9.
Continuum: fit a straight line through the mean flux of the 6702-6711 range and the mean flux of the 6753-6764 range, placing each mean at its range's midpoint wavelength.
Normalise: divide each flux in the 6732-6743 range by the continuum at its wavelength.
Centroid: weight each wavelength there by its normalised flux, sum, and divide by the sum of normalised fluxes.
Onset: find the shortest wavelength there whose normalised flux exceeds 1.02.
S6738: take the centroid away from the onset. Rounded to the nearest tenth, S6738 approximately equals -4.6 Angstrom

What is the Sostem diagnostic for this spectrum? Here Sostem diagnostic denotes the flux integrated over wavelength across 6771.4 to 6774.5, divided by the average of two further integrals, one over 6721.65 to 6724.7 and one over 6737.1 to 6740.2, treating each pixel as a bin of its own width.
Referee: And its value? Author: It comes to 0.94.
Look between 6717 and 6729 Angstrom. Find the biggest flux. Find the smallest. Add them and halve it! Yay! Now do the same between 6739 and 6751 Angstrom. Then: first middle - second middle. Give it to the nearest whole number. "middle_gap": -2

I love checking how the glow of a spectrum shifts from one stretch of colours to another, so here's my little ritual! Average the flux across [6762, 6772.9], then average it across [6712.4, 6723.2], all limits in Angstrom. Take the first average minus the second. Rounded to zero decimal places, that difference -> -2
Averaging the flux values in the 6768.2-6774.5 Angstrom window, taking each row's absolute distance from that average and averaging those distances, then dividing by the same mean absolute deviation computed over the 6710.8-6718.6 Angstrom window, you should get 0.32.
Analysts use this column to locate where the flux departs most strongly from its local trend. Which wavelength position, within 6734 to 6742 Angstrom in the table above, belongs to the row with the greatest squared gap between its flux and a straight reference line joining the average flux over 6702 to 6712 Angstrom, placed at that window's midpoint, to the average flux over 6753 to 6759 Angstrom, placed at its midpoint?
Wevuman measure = 6741.02 Angstrom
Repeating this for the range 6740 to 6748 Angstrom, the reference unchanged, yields 6741.02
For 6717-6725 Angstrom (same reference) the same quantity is 6717.78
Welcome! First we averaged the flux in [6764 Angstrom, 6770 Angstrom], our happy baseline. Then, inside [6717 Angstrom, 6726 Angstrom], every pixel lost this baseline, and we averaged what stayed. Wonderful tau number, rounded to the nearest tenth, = 0.8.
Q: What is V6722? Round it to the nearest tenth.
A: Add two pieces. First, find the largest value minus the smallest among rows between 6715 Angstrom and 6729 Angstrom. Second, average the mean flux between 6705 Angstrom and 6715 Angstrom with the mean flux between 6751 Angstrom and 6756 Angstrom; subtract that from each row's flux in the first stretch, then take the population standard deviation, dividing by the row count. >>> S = 9.8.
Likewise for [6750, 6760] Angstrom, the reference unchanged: 9.6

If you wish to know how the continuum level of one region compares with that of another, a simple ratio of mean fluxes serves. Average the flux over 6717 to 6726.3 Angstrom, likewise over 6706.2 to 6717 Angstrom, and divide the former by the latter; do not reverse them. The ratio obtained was 1.11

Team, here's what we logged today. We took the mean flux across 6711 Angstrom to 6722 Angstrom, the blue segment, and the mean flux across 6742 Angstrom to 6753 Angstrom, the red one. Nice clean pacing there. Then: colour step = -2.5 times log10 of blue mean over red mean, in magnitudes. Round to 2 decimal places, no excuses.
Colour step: 0.01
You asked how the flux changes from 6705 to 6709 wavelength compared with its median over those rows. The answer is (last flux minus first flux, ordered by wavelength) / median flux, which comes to 0.13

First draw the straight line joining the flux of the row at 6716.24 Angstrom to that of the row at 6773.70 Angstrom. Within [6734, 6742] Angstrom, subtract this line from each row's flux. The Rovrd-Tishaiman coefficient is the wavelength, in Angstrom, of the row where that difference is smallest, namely 6734.82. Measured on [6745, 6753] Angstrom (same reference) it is 6747.24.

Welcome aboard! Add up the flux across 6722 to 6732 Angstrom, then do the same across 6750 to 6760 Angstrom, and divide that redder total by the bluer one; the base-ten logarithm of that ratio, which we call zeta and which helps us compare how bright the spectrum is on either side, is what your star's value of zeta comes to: 0.01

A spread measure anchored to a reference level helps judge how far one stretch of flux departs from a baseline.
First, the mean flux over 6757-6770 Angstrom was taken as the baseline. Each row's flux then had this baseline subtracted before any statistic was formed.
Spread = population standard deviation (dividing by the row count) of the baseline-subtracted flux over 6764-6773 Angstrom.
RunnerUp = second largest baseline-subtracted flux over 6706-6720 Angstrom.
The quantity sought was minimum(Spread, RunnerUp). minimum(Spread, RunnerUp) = 1.08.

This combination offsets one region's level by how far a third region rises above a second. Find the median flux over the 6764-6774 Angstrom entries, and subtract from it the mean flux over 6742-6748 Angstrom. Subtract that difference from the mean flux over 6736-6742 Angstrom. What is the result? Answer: 21.1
